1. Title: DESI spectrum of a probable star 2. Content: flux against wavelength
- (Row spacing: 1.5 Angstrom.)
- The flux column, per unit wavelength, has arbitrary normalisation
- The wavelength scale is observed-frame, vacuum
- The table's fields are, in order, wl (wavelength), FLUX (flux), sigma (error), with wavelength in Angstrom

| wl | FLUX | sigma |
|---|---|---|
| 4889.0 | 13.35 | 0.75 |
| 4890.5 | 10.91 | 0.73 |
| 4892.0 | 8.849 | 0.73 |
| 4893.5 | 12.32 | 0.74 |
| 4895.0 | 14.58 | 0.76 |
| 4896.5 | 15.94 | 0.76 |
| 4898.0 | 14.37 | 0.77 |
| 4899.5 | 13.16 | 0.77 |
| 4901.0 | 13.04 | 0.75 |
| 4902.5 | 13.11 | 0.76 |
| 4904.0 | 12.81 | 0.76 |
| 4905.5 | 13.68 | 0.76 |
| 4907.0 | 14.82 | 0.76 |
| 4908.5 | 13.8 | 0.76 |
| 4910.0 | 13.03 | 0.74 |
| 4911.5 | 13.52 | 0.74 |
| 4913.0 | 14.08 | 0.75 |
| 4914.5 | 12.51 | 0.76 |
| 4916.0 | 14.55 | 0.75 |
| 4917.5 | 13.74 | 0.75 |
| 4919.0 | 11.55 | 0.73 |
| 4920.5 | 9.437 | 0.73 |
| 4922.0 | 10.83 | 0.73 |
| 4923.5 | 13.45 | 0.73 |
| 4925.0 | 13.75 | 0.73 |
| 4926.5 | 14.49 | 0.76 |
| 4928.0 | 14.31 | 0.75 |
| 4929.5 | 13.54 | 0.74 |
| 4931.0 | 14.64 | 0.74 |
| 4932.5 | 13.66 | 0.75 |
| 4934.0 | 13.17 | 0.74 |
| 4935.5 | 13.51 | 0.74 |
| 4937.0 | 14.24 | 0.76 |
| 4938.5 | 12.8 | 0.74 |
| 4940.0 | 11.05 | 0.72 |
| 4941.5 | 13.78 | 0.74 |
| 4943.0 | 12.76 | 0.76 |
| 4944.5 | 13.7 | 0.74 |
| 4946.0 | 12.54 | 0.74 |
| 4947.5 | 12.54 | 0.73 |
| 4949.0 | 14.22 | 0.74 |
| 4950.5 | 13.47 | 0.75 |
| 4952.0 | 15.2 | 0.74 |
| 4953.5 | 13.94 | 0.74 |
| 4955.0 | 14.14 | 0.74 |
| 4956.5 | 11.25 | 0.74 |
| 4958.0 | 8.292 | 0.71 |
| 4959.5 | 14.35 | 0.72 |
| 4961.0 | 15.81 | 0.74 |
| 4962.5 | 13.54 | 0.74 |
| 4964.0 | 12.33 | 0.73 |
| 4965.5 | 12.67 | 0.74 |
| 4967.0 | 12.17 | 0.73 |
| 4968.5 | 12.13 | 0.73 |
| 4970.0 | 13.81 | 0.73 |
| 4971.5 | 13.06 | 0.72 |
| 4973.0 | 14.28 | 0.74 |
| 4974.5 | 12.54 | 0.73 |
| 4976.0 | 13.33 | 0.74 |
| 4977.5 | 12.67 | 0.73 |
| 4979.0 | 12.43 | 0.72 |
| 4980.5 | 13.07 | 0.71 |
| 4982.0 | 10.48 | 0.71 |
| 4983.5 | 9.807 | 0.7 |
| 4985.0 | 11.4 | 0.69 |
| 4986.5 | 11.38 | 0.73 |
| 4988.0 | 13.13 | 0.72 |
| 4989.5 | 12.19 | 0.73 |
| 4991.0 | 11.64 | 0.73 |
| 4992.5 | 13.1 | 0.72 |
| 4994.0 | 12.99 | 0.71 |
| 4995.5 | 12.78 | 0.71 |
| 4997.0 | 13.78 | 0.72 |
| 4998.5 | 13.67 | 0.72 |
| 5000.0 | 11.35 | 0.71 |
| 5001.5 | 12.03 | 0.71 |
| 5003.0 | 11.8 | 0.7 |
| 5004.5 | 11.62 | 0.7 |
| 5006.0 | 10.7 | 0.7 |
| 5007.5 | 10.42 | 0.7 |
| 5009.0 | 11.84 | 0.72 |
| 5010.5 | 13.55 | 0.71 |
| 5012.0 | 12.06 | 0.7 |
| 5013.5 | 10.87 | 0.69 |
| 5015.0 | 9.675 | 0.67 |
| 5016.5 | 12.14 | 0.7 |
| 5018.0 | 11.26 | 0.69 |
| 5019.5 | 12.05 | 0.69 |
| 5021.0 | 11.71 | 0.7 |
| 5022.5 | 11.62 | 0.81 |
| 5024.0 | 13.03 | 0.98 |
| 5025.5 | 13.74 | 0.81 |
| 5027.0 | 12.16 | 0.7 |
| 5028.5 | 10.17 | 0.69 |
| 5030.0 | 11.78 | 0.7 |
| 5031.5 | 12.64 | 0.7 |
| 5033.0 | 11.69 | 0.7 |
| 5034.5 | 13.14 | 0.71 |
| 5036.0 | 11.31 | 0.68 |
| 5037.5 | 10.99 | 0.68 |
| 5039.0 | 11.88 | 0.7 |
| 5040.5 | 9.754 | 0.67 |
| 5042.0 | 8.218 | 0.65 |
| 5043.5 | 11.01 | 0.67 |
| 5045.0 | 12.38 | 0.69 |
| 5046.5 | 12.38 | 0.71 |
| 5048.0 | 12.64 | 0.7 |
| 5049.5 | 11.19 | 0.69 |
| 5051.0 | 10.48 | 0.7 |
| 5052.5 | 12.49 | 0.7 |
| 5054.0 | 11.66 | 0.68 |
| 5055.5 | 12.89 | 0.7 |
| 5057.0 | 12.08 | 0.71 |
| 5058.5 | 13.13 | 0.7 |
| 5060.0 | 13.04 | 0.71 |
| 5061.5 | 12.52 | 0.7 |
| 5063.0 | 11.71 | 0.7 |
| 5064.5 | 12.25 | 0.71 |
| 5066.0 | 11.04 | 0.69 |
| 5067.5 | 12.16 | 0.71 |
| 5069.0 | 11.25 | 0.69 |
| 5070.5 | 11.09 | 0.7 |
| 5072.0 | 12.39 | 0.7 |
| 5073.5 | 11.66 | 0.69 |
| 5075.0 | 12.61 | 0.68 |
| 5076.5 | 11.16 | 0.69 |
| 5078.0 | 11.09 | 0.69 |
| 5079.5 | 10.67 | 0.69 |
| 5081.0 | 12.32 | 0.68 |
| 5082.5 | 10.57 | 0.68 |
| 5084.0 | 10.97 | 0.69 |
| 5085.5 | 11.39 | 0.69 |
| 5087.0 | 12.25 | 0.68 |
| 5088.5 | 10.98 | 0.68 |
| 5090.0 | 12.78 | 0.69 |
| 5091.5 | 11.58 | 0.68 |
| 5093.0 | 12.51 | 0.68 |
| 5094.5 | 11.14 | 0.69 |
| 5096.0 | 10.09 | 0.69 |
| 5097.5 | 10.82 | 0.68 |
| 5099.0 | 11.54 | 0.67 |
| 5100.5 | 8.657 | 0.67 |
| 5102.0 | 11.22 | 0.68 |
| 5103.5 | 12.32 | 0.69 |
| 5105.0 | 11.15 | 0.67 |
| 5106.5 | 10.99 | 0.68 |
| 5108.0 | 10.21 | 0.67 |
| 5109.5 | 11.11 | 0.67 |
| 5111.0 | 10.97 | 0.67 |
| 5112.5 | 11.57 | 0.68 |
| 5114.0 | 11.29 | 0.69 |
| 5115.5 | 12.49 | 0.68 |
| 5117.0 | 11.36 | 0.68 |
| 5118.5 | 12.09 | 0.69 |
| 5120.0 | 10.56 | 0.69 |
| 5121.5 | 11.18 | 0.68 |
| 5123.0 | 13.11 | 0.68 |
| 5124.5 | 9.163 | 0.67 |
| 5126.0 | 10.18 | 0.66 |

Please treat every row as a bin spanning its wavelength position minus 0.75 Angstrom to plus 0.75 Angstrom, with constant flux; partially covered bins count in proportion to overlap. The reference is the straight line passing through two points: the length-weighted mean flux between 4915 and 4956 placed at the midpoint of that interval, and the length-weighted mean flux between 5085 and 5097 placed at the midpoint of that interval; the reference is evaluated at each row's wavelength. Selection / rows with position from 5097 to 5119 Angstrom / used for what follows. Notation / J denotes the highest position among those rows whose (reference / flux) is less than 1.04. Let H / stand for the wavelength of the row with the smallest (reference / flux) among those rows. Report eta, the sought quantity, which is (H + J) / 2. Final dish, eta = 5117.0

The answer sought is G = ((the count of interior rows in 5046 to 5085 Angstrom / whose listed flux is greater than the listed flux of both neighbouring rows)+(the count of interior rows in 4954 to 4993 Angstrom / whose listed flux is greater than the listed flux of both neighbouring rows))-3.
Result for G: 14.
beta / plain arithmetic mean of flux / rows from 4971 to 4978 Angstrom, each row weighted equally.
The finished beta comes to 13.2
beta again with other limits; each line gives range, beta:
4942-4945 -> 13.2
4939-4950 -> 12.9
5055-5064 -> 12.6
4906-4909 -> 14.3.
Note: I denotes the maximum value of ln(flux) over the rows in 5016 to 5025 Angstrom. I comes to 2.57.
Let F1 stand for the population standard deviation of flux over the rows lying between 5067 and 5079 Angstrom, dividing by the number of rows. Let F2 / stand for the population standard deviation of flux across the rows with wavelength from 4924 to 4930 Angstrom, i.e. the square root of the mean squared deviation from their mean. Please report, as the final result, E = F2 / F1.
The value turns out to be 0.66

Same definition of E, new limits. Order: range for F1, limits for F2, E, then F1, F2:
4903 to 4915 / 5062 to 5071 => 0.70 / 0.70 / 0.49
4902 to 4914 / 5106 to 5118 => 0.99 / 0.61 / 0.60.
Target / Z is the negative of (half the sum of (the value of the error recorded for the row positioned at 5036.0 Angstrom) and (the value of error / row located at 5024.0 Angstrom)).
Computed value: -0.83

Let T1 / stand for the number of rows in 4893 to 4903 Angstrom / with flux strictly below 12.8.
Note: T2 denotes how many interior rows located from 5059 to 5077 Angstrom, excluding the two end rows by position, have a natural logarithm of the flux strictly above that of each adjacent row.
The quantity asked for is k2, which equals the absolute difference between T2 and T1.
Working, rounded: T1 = 1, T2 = 4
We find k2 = 3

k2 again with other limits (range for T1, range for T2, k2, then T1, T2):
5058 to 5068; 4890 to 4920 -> 0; 5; 5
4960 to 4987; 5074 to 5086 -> 10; 11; 1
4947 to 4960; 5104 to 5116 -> 1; 3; 2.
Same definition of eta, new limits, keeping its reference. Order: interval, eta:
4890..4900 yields 4898.0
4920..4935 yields 4932.5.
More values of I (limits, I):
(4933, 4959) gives 2.72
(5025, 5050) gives 2.62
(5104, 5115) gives 2.45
